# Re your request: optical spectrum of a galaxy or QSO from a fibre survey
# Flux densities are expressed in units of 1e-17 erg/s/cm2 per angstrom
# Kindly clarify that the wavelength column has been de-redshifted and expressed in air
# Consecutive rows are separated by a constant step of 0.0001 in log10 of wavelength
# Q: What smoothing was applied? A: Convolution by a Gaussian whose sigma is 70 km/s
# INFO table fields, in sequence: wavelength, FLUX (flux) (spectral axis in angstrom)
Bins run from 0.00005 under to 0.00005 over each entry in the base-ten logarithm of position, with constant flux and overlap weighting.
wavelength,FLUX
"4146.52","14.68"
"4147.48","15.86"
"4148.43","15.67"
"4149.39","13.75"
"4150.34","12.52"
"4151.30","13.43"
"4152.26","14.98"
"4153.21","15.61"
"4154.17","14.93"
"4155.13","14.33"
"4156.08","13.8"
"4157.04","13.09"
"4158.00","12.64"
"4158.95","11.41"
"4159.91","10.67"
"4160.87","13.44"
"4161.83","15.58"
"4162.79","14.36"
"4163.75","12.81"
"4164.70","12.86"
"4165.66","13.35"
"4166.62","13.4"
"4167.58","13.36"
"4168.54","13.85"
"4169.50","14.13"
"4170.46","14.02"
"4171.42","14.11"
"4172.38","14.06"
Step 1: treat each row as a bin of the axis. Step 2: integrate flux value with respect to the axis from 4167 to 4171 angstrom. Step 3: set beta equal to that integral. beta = 55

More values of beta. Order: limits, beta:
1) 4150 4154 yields 57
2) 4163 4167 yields 53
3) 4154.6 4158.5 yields 53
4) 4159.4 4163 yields 48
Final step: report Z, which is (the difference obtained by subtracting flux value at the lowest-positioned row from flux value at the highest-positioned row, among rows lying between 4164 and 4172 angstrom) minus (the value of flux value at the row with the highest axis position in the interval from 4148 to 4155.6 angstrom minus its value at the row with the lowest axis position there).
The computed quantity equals 2.6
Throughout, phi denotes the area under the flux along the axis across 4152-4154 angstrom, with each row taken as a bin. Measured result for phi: 31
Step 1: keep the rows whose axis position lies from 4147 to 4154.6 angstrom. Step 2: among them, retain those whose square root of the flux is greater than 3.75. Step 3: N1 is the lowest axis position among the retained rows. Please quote 4147.48 angstrom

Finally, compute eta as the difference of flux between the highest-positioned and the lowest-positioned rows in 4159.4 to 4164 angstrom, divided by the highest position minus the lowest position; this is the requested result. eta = 0.6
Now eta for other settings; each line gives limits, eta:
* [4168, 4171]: 0.1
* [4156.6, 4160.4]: -0.8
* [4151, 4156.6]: 0.1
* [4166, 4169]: 0.2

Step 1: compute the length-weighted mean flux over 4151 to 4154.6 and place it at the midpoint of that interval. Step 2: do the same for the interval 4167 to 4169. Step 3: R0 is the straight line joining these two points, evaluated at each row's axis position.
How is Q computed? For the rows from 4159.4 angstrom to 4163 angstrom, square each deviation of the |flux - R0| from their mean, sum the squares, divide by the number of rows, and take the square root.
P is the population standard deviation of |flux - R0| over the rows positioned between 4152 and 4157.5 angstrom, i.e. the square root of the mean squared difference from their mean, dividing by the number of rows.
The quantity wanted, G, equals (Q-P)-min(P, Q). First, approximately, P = 0.4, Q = 1.2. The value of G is 0.4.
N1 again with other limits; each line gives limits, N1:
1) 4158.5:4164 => 4161.83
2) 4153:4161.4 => 4153.21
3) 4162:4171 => 4162.79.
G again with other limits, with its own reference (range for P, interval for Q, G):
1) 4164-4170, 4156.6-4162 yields 0.4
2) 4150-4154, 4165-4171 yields -0.9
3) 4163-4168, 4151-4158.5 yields -0.1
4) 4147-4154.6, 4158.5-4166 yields -0.3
